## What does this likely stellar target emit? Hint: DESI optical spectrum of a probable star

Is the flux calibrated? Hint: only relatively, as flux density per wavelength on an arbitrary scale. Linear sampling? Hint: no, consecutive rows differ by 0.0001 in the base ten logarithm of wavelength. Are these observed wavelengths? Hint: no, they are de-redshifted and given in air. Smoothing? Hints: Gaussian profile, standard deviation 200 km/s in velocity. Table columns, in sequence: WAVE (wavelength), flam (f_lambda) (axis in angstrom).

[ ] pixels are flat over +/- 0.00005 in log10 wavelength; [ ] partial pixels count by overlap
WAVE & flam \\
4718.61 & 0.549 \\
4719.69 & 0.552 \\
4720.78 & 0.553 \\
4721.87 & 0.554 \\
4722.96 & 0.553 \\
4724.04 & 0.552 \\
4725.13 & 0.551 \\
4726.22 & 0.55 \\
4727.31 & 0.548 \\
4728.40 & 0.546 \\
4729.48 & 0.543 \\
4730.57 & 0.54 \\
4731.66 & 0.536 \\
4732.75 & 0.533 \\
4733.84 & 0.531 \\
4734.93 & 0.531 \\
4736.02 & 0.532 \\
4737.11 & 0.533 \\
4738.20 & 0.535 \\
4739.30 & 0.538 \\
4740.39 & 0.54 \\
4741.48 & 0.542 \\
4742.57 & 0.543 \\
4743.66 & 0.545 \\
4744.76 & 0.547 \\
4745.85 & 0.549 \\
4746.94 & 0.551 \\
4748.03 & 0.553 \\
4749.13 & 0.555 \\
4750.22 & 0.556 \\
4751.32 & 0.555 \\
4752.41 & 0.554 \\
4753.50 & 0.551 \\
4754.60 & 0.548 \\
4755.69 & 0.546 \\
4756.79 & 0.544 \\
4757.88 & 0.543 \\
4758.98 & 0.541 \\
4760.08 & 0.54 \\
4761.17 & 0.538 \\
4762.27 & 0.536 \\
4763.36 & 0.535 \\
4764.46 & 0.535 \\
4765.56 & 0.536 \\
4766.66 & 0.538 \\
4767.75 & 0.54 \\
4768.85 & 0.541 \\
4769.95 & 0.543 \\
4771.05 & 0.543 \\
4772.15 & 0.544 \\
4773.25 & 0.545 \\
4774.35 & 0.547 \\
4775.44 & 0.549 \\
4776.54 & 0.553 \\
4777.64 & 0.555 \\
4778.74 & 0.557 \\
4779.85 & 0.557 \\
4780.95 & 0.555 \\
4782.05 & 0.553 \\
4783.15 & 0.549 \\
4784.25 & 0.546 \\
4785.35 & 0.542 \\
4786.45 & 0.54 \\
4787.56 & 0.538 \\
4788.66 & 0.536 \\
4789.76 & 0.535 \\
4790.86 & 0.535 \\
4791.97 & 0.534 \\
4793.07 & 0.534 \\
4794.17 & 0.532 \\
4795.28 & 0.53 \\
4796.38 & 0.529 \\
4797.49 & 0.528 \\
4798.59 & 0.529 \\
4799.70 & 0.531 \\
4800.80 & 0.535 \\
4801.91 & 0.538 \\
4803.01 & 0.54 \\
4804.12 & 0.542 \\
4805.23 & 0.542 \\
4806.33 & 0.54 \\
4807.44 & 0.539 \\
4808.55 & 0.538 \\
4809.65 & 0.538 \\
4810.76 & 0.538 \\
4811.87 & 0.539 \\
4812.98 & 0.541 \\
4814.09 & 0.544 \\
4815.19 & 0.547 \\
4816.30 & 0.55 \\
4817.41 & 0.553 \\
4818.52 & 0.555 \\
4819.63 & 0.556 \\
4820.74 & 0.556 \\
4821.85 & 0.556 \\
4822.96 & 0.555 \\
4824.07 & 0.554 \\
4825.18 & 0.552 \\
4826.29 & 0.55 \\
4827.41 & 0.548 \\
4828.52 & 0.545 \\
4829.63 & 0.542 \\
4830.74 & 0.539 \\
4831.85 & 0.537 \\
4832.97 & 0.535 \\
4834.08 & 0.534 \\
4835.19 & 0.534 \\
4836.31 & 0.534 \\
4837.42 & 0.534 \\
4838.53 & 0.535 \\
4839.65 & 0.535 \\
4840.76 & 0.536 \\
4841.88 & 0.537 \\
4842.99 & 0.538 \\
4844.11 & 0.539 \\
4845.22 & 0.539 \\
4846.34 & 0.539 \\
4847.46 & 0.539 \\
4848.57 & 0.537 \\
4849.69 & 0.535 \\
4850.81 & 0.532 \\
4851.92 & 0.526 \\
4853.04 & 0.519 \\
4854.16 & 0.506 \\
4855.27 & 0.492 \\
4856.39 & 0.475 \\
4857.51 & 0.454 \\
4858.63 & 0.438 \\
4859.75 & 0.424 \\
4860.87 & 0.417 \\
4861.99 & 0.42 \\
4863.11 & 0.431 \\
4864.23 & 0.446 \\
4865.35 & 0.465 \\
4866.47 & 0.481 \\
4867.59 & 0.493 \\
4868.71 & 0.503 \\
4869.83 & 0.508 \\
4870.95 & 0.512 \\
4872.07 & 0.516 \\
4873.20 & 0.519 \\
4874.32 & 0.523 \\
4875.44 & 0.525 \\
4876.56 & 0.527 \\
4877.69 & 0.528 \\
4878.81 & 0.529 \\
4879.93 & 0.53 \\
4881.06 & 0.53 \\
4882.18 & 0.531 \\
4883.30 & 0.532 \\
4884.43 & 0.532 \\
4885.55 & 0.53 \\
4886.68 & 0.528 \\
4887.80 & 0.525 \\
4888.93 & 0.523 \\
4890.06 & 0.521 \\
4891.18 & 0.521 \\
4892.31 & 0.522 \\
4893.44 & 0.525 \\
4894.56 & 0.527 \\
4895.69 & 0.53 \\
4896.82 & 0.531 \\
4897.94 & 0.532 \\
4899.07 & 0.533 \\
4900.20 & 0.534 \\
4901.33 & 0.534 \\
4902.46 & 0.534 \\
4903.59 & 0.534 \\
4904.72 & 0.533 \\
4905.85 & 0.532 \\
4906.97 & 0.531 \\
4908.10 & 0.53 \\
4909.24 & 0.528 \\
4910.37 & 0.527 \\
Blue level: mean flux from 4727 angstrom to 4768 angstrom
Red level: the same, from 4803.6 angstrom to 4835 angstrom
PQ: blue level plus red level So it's 1.09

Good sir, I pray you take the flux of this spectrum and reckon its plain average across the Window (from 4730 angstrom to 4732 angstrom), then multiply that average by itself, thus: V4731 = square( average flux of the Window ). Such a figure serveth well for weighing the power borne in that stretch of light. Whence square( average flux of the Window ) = 0.289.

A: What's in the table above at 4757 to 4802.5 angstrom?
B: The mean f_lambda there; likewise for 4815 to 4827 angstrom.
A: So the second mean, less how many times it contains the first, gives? -0.470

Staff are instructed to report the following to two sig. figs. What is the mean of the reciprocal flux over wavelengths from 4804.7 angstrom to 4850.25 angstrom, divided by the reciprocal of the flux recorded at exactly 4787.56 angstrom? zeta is 0.99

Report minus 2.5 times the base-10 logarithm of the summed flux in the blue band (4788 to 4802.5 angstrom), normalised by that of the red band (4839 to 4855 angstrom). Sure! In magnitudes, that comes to 0.1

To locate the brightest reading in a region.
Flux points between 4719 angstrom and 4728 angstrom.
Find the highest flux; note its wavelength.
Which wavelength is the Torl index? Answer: 4721.87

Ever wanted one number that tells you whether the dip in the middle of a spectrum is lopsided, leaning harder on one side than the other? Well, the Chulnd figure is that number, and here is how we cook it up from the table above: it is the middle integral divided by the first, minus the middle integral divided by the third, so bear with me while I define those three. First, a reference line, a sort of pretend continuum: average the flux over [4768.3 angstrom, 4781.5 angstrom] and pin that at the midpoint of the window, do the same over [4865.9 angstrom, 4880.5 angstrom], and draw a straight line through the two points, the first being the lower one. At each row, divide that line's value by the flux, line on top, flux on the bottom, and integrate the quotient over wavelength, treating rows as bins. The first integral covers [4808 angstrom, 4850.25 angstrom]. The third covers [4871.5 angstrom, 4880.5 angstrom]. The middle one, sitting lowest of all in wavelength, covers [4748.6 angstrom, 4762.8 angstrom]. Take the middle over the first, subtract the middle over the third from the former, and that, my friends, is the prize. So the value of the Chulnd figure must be -1.29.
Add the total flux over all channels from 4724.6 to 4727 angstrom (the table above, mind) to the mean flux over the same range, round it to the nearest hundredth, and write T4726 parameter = 1.65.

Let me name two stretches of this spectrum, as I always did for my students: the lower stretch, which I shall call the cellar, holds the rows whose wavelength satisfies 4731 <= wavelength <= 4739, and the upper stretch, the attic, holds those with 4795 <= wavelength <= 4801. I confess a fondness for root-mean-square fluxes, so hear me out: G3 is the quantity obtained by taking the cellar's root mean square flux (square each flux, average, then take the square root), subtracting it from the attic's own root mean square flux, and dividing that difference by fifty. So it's -0.0001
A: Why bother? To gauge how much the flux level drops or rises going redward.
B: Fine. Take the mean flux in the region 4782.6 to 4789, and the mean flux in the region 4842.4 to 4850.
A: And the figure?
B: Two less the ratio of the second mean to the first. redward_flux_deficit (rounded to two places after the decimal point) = 1.01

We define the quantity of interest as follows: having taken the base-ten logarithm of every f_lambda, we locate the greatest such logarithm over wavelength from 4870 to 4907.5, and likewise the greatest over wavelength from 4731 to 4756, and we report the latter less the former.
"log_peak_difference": 0.018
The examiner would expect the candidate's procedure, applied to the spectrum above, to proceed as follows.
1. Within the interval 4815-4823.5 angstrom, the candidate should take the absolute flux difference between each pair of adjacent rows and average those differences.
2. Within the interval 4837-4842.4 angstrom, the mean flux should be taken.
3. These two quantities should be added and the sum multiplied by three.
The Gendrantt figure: 1.61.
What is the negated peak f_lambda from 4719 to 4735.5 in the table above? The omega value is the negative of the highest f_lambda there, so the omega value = -0.554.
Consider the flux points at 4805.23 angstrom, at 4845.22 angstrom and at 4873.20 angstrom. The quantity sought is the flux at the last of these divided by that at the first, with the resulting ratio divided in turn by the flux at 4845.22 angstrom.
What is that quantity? 1.78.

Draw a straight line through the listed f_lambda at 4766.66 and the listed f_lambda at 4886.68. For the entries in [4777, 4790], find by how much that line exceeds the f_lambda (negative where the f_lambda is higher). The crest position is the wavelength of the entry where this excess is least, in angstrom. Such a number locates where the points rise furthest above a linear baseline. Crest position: 4779.85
